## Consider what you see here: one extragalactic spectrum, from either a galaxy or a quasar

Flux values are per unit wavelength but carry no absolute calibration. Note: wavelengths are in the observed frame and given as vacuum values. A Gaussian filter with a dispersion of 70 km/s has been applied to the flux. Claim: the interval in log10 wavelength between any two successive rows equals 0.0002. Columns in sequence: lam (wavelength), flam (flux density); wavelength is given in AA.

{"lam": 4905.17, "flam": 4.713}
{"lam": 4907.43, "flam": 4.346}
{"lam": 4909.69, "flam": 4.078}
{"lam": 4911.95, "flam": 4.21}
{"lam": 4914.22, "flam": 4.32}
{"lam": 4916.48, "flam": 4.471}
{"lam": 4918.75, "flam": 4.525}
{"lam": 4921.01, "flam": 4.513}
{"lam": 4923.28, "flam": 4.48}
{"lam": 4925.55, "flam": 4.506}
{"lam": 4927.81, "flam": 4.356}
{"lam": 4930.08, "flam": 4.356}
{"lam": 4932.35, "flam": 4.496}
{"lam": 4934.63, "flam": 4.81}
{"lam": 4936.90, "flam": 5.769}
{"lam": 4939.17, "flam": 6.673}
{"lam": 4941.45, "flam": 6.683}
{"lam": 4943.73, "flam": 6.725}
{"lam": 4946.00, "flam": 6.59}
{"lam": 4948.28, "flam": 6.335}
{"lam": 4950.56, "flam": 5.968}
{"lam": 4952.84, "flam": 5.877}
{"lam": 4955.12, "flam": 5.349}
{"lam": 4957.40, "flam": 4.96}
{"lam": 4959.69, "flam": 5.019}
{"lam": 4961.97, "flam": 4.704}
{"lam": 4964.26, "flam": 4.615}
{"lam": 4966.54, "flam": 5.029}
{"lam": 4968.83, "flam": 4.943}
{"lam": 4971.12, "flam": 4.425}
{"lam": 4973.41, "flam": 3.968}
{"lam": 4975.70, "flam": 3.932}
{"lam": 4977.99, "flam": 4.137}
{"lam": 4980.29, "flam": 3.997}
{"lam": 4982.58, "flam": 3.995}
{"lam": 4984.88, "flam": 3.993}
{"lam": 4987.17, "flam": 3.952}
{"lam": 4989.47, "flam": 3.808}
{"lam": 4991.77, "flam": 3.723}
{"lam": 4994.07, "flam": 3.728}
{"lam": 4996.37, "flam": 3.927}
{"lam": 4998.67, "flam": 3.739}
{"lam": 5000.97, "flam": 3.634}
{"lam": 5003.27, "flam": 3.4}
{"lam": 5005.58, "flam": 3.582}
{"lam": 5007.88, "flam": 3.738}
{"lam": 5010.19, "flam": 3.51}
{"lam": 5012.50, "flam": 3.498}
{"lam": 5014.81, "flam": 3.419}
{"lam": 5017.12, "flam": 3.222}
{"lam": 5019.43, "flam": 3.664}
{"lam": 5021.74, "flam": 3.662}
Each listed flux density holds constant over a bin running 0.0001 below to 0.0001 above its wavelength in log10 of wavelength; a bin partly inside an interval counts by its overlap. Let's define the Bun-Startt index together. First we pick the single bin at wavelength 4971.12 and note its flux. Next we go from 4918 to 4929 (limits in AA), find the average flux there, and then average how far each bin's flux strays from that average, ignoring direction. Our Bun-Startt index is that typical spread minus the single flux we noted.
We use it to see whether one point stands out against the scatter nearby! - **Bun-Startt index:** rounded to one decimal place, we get -4.4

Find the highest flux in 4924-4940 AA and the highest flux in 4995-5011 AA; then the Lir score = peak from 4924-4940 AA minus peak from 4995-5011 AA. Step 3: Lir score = 2.7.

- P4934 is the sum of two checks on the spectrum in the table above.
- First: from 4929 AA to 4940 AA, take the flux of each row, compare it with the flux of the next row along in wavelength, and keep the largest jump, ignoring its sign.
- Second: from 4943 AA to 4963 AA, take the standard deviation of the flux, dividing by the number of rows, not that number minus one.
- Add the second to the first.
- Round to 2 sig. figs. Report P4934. 1.7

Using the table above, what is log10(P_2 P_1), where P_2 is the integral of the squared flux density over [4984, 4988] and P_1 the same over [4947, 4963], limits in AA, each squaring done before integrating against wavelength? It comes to 4.5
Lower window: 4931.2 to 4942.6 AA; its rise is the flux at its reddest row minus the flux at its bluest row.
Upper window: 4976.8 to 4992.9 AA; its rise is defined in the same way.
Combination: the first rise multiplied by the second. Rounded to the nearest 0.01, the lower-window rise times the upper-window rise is -0.91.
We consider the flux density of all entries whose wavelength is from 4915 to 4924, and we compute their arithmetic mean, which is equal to 4.5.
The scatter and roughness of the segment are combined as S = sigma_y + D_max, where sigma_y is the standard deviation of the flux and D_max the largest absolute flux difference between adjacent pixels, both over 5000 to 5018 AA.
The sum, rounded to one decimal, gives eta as 0.4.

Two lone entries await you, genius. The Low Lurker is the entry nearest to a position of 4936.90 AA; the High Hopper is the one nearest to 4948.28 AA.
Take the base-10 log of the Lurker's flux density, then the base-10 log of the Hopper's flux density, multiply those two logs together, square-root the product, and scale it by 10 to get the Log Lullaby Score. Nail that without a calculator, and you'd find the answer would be 7.8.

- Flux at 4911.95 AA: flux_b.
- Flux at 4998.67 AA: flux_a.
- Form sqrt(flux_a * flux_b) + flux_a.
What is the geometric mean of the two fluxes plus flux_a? 7.7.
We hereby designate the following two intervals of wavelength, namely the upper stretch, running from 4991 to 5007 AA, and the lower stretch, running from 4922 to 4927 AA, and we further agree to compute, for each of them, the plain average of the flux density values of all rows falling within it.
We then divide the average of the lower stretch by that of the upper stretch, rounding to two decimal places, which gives 1.22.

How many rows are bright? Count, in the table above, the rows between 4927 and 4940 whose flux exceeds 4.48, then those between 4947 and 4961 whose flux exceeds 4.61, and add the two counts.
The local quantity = 10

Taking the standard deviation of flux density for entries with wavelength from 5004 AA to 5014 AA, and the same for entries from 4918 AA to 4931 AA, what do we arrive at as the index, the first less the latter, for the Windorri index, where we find 0.0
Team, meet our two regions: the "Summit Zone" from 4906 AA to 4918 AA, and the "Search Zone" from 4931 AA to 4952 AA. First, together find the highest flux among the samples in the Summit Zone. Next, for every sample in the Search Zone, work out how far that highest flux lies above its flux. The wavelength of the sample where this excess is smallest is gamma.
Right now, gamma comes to 4943.73 AA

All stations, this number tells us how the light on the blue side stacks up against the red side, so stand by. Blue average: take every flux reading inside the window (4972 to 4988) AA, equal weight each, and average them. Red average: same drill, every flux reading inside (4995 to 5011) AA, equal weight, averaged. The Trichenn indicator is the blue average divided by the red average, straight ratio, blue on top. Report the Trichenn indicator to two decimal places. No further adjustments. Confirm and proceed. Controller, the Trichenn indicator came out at 1.10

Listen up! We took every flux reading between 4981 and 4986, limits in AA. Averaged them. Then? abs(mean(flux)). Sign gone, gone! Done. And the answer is 3.99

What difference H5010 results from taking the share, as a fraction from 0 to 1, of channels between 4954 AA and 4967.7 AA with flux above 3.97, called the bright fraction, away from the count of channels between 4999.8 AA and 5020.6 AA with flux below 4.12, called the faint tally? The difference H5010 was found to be 8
